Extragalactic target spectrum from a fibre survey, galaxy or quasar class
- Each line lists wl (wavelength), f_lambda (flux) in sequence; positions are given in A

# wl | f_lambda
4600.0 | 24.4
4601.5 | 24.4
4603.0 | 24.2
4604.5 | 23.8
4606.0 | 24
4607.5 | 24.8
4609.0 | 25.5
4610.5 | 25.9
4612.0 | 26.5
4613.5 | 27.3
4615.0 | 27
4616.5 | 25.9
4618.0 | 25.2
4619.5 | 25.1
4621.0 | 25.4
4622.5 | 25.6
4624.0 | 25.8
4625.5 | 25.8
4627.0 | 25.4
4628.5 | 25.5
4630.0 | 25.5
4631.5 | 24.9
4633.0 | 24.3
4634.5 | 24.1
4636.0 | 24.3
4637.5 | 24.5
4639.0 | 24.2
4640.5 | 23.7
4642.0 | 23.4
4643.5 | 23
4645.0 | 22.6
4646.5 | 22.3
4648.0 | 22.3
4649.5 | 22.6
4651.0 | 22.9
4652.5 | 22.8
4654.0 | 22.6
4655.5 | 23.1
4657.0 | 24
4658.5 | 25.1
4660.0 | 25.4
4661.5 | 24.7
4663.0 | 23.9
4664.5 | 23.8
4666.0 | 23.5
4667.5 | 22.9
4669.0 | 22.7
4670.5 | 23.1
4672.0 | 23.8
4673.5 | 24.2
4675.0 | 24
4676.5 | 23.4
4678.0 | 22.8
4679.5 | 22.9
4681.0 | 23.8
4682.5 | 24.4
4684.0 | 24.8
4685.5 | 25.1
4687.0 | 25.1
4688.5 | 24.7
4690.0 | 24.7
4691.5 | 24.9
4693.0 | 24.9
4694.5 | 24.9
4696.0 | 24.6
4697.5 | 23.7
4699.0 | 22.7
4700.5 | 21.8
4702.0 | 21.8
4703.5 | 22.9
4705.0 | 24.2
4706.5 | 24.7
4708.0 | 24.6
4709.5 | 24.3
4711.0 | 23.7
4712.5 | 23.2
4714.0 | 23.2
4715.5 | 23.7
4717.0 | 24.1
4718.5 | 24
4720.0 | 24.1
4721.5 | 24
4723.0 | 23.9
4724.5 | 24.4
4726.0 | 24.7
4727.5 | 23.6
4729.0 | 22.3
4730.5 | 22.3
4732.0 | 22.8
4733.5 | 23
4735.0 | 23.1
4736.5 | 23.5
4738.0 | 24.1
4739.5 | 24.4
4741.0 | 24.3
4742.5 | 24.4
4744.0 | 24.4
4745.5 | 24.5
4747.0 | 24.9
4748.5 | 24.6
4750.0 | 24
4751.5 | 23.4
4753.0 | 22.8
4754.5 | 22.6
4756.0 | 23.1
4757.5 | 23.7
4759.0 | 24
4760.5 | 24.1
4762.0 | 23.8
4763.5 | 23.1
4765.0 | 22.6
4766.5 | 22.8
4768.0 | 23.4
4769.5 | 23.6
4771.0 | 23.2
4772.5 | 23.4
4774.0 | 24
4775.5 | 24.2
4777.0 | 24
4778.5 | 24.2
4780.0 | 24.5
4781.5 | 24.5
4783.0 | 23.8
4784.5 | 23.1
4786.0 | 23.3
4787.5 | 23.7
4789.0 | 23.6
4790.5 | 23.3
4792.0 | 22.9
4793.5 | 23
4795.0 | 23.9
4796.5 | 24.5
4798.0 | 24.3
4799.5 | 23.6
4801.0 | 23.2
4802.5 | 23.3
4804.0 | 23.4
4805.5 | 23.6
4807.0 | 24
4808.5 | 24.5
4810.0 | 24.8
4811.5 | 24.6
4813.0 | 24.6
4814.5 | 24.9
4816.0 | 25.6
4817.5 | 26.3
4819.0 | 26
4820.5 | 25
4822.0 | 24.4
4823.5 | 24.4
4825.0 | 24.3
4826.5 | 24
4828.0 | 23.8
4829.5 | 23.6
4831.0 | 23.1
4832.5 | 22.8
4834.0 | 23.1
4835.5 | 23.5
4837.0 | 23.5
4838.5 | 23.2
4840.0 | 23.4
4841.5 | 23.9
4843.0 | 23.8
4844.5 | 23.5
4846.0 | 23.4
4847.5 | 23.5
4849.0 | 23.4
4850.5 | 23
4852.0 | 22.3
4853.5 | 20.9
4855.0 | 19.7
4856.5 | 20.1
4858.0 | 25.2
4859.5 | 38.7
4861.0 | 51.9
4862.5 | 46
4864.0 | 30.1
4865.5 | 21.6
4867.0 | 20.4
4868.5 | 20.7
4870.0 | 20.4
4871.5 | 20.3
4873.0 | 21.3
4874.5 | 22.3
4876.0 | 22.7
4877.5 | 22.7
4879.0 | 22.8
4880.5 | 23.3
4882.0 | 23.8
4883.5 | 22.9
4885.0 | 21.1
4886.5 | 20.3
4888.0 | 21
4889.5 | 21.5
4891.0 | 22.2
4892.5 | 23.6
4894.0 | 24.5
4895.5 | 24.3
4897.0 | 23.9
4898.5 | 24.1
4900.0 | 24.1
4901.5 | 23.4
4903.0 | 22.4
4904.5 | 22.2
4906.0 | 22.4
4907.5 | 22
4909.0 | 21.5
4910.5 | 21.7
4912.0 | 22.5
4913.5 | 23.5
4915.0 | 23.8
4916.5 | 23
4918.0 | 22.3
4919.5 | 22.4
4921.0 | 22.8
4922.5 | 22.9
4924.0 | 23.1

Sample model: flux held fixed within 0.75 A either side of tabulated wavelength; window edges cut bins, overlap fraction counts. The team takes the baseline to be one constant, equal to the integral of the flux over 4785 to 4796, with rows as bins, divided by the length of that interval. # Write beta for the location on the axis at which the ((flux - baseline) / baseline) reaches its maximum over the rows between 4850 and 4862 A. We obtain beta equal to 4861.0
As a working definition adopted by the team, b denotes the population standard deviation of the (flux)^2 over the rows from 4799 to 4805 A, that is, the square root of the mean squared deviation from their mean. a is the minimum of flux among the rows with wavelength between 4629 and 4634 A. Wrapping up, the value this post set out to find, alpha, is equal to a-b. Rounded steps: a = 24.3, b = 7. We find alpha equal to 17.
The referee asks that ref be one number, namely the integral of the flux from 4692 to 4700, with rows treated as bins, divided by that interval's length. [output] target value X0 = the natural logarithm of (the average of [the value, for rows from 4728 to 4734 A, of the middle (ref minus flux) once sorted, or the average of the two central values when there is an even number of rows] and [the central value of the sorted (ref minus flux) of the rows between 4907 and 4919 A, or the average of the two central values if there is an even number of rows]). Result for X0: 0.5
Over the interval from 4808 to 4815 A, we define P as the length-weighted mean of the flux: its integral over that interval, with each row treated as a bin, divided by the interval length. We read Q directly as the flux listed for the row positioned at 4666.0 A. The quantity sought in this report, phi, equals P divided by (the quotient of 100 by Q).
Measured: 5.80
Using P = 24.7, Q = 23.5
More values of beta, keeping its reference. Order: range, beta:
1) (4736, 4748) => 4747.0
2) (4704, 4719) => 4706.5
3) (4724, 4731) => 4726.0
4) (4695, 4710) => 4706.5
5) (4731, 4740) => 4739.5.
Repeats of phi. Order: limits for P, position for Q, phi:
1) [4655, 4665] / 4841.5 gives 5.81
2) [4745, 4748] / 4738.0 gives 5.95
